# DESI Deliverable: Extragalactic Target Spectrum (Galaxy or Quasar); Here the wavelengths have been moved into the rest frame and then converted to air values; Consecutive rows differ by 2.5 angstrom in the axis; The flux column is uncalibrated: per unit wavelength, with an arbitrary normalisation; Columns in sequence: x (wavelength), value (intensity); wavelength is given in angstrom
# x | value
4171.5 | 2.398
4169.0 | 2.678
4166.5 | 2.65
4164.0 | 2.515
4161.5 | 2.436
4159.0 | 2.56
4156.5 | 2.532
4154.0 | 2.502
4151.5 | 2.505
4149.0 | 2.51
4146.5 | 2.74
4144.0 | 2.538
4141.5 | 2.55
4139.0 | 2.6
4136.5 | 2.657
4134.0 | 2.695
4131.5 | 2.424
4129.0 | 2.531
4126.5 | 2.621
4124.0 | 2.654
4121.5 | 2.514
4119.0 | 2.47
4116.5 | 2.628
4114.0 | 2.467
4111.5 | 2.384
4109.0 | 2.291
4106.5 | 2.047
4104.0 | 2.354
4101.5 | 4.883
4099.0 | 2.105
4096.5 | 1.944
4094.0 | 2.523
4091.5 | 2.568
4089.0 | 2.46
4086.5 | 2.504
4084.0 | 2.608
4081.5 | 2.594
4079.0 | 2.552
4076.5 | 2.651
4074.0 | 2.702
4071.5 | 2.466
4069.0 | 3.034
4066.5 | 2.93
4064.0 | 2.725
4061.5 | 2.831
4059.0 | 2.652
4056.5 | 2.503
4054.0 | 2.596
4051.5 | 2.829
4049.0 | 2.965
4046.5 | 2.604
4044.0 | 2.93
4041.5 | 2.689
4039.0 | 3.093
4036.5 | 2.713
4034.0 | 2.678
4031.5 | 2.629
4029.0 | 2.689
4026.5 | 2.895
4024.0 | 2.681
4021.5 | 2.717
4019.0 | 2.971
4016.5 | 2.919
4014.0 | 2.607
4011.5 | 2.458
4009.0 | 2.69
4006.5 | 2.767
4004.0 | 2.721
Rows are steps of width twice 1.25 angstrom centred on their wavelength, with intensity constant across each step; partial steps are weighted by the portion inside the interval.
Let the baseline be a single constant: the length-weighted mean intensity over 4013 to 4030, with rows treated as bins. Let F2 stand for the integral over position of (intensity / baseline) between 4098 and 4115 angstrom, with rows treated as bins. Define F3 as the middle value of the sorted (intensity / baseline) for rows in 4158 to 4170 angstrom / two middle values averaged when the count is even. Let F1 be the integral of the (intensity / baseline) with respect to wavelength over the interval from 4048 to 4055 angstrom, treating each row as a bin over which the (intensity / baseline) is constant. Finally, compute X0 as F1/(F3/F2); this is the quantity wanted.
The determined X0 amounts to 124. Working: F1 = 7.0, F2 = 16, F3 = 0.92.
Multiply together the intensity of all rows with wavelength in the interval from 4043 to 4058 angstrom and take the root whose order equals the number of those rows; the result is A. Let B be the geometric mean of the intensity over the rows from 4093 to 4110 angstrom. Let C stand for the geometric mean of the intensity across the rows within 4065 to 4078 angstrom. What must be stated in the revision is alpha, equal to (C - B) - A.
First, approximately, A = 2.73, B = 2.47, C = 2.75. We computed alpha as -2.5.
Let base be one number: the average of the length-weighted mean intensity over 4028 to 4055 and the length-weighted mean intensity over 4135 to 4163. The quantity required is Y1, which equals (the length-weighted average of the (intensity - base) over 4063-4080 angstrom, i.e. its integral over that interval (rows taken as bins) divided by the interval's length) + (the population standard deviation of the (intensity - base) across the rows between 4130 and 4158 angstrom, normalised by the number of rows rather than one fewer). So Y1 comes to 0.15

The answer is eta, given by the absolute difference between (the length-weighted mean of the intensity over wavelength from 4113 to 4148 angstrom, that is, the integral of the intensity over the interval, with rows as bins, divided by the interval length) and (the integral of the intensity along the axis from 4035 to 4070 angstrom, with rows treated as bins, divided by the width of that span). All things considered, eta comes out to 0.21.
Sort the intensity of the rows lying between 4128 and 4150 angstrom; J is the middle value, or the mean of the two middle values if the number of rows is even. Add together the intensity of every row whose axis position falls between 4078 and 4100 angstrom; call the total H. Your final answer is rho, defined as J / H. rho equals 0.117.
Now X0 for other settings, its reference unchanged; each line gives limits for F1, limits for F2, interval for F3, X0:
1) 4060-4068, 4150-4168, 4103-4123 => 153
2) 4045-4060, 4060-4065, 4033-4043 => 75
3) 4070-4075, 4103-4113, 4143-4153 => 42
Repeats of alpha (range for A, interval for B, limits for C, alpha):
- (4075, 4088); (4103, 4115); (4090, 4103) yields -2.2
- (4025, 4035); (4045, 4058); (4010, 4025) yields -2.7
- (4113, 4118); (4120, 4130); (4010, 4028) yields -2.4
